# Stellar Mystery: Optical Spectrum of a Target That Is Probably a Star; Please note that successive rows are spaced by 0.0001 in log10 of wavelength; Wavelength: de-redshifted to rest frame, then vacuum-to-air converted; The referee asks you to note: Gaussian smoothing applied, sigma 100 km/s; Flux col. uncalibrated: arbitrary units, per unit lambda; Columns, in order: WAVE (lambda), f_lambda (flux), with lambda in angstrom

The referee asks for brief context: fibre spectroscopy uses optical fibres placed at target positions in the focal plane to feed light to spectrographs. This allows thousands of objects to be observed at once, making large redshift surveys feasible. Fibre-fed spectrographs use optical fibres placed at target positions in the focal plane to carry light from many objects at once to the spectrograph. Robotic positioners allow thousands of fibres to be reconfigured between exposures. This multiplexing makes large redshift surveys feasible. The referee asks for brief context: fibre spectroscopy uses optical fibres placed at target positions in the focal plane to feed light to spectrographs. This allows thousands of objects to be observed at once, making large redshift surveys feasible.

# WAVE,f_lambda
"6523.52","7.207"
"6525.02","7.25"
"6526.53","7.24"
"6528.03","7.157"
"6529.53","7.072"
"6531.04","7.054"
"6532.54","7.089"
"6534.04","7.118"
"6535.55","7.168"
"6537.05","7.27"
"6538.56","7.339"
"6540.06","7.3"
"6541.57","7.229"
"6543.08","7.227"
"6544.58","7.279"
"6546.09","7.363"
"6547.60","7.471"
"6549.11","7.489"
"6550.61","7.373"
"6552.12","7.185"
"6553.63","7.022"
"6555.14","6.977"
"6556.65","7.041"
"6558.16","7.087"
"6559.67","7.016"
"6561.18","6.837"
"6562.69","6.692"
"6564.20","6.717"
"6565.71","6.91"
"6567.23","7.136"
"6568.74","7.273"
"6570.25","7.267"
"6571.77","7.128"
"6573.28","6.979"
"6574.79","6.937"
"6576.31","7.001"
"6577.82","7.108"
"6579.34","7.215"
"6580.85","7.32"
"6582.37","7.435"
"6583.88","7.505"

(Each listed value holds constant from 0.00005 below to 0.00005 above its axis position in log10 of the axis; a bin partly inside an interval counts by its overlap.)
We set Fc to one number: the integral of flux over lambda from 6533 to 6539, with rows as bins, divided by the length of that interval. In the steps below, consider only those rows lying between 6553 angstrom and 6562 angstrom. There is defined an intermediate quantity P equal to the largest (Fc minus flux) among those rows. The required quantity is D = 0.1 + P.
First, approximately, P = 0.37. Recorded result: 0.47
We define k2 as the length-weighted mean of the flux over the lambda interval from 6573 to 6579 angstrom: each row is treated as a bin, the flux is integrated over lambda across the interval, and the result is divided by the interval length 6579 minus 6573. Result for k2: 7.0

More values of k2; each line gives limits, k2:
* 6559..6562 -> 6.9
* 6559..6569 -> 6.9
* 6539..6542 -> 7.3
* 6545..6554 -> 7.3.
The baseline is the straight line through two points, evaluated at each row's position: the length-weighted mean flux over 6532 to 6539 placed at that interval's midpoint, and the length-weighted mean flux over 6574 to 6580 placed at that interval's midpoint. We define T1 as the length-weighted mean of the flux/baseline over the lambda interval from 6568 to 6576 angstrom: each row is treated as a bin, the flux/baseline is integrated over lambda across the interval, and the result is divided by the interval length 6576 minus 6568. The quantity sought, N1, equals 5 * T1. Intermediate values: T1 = 1.005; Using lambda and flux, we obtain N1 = 5.02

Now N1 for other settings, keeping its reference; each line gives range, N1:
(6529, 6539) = 4.97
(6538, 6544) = 5.07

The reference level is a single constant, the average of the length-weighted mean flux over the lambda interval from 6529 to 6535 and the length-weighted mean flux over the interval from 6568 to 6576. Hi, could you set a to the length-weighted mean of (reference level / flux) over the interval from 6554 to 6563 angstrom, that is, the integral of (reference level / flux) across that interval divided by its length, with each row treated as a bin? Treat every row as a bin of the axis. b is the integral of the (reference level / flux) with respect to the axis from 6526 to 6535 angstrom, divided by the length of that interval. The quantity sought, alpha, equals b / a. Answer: 0.98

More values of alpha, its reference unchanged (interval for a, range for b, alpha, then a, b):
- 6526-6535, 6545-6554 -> 0.97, 1.00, 0.97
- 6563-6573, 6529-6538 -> 0.99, 1.01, 0.99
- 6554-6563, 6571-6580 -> 0.98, 1.02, 1.00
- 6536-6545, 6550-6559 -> 1.02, 0.98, 1.00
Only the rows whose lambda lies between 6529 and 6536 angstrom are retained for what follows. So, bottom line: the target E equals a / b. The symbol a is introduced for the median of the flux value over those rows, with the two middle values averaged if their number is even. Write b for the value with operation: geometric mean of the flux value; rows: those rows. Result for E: 1.00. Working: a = 7.09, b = 7.10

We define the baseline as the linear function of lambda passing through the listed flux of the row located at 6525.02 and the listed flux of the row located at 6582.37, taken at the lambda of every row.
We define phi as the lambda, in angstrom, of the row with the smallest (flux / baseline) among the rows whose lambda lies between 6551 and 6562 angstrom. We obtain 6561.18 angstrom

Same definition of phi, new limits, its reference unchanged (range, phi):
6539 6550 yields 6543.08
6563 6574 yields 6564.20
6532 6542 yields 6532.54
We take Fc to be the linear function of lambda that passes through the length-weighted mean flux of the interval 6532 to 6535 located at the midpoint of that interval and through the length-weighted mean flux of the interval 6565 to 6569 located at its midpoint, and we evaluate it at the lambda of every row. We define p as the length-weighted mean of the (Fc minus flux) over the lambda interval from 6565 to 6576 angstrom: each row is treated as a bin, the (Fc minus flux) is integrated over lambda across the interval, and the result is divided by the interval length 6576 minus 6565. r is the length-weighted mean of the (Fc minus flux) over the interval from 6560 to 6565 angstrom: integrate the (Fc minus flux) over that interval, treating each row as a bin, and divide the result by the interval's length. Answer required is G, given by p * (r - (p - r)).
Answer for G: -0.008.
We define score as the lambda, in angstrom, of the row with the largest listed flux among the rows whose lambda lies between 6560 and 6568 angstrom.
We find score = 6567.23 angstrom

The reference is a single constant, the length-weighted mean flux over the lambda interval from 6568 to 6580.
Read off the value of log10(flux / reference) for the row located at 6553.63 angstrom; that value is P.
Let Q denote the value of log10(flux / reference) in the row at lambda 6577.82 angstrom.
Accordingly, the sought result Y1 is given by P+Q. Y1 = -0.006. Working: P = -0.005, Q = 0.000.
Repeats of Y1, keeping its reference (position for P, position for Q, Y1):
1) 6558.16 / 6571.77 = 0.000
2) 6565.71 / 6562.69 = -0.039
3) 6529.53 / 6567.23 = -0.001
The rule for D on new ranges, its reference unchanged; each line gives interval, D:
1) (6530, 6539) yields 0.26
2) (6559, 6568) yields 0.62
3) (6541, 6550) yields 0.08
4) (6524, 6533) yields 0.26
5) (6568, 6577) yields 0.37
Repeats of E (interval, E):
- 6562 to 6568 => 0.99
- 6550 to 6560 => 0.99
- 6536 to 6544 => 1.00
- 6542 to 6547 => 1.00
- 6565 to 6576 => 1.01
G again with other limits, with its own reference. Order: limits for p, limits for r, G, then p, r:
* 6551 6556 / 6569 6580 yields 0.000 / 0.01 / -0.03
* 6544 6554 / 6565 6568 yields -0.077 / -0.23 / 0.05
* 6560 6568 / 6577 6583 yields -0.129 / 0.21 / -0.20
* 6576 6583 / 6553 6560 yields -0.043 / -0.16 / 0.06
